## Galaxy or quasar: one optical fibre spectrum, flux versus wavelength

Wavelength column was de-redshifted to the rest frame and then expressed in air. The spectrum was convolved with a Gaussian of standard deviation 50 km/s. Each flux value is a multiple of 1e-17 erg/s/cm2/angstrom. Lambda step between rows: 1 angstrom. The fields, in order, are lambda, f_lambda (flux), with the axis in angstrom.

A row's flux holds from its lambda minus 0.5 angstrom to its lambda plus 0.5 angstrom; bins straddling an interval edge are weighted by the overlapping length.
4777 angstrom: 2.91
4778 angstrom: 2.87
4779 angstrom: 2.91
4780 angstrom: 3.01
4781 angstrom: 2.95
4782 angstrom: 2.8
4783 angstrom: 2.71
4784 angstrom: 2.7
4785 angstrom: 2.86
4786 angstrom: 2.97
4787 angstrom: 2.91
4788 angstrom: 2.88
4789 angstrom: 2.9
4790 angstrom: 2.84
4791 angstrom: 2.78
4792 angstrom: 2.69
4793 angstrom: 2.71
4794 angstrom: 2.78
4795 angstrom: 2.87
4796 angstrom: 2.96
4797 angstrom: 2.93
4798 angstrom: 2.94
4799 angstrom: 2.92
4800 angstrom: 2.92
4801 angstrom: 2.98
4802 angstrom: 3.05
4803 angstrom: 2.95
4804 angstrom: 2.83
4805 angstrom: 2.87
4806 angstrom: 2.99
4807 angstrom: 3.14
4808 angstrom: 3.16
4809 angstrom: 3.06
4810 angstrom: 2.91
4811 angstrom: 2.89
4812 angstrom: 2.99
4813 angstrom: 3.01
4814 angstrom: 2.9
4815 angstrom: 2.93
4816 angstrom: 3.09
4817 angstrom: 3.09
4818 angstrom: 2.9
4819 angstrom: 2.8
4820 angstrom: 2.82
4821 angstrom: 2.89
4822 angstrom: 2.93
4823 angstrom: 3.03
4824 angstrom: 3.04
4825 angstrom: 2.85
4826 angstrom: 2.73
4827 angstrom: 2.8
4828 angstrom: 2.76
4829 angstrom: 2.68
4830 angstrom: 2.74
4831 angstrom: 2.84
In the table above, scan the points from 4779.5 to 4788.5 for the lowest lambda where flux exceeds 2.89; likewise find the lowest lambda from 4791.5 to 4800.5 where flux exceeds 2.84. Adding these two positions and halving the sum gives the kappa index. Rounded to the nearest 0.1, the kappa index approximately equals 4787.5 angstrom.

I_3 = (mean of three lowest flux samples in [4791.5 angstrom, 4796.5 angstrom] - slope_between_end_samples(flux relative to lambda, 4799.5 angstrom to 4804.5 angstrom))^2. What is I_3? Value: 7.6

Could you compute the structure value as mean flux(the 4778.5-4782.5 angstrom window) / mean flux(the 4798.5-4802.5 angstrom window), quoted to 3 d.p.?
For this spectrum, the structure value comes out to 0.983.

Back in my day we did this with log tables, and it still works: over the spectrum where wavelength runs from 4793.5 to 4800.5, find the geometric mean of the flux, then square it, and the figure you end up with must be 8.42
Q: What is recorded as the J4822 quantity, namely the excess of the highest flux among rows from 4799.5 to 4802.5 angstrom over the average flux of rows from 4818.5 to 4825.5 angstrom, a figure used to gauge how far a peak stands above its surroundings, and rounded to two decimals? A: 0.14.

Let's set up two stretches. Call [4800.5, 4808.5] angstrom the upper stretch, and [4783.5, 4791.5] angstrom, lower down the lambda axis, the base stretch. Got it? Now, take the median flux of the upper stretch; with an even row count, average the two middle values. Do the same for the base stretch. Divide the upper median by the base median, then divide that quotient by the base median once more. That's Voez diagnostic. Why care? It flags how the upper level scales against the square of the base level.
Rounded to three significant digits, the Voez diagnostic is 0.362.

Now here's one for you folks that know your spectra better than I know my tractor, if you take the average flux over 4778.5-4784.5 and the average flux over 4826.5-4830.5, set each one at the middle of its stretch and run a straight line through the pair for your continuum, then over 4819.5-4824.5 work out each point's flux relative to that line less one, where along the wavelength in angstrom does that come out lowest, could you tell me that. 4820 angstrom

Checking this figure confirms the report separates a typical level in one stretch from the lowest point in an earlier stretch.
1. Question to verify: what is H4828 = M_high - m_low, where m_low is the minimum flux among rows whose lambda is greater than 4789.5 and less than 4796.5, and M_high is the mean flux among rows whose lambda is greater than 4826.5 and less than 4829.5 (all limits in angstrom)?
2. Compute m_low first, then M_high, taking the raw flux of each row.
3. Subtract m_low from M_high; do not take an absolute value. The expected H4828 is 0.06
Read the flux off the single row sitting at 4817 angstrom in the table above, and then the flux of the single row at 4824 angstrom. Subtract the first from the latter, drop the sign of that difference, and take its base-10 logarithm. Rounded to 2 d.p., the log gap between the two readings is -1.30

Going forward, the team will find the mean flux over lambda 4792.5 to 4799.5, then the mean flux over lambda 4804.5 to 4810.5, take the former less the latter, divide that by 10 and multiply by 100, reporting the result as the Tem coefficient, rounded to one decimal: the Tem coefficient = -1.5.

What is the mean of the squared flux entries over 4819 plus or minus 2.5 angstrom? 8.4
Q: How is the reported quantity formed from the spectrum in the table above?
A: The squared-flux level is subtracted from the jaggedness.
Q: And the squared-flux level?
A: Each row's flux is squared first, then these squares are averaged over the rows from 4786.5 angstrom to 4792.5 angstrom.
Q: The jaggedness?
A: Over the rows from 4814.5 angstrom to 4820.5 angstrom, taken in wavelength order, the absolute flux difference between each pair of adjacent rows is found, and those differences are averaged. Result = -7.9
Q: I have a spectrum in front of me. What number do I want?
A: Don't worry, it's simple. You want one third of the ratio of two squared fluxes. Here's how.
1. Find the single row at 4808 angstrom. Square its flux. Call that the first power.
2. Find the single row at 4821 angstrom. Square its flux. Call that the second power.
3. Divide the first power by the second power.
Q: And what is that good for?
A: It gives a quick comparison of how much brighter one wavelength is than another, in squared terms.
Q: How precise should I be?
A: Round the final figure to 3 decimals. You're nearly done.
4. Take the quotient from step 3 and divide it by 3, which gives 0.399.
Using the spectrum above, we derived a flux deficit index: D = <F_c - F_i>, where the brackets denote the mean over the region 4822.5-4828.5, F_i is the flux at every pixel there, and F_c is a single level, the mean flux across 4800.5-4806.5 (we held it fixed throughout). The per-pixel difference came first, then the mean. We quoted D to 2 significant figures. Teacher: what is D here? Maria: 0.077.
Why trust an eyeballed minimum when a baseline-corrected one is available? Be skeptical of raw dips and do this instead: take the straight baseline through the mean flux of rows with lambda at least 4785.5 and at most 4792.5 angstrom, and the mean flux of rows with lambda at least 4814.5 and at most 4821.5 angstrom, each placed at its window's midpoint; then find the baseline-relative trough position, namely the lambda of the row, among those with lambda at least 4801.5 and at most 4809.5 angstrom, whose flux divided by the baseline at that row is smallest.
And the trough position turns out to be 4804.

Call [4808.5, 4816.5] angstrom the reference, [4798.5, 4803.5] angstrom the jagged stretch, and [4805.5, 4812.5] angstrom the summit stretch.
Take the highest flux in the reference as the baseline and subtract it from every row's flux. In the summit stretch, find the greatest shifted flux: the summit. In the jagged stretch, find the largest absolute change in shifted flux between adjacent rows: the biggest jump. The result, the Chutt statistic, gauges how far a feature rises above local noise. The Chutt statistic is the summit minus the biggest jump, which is -0.03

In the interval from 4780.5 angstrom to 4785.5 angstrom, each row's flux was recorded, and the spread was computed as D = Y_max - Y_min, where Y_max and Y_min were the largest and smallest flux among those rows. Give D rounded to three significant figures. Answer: 0.250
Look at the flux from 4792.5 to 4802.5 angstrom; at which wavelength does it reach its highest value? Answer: 4802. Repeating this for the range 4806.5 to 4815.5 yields 4808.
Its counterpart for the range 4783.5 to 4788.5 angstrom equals 4786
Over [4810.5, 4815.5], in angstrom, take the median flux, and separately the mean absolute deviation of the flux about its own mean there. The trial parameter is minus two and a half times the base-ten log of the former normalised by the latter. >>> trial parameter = -4.5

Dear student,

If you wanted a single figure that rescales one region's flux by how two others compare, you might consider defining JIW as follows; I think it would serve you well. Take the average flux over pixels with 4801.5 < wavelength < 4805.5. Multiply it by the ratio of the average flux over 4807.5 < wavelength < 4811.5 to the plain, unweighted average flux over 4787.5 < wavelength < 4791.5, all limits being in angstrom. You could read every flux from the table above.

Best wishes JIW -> 3.08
